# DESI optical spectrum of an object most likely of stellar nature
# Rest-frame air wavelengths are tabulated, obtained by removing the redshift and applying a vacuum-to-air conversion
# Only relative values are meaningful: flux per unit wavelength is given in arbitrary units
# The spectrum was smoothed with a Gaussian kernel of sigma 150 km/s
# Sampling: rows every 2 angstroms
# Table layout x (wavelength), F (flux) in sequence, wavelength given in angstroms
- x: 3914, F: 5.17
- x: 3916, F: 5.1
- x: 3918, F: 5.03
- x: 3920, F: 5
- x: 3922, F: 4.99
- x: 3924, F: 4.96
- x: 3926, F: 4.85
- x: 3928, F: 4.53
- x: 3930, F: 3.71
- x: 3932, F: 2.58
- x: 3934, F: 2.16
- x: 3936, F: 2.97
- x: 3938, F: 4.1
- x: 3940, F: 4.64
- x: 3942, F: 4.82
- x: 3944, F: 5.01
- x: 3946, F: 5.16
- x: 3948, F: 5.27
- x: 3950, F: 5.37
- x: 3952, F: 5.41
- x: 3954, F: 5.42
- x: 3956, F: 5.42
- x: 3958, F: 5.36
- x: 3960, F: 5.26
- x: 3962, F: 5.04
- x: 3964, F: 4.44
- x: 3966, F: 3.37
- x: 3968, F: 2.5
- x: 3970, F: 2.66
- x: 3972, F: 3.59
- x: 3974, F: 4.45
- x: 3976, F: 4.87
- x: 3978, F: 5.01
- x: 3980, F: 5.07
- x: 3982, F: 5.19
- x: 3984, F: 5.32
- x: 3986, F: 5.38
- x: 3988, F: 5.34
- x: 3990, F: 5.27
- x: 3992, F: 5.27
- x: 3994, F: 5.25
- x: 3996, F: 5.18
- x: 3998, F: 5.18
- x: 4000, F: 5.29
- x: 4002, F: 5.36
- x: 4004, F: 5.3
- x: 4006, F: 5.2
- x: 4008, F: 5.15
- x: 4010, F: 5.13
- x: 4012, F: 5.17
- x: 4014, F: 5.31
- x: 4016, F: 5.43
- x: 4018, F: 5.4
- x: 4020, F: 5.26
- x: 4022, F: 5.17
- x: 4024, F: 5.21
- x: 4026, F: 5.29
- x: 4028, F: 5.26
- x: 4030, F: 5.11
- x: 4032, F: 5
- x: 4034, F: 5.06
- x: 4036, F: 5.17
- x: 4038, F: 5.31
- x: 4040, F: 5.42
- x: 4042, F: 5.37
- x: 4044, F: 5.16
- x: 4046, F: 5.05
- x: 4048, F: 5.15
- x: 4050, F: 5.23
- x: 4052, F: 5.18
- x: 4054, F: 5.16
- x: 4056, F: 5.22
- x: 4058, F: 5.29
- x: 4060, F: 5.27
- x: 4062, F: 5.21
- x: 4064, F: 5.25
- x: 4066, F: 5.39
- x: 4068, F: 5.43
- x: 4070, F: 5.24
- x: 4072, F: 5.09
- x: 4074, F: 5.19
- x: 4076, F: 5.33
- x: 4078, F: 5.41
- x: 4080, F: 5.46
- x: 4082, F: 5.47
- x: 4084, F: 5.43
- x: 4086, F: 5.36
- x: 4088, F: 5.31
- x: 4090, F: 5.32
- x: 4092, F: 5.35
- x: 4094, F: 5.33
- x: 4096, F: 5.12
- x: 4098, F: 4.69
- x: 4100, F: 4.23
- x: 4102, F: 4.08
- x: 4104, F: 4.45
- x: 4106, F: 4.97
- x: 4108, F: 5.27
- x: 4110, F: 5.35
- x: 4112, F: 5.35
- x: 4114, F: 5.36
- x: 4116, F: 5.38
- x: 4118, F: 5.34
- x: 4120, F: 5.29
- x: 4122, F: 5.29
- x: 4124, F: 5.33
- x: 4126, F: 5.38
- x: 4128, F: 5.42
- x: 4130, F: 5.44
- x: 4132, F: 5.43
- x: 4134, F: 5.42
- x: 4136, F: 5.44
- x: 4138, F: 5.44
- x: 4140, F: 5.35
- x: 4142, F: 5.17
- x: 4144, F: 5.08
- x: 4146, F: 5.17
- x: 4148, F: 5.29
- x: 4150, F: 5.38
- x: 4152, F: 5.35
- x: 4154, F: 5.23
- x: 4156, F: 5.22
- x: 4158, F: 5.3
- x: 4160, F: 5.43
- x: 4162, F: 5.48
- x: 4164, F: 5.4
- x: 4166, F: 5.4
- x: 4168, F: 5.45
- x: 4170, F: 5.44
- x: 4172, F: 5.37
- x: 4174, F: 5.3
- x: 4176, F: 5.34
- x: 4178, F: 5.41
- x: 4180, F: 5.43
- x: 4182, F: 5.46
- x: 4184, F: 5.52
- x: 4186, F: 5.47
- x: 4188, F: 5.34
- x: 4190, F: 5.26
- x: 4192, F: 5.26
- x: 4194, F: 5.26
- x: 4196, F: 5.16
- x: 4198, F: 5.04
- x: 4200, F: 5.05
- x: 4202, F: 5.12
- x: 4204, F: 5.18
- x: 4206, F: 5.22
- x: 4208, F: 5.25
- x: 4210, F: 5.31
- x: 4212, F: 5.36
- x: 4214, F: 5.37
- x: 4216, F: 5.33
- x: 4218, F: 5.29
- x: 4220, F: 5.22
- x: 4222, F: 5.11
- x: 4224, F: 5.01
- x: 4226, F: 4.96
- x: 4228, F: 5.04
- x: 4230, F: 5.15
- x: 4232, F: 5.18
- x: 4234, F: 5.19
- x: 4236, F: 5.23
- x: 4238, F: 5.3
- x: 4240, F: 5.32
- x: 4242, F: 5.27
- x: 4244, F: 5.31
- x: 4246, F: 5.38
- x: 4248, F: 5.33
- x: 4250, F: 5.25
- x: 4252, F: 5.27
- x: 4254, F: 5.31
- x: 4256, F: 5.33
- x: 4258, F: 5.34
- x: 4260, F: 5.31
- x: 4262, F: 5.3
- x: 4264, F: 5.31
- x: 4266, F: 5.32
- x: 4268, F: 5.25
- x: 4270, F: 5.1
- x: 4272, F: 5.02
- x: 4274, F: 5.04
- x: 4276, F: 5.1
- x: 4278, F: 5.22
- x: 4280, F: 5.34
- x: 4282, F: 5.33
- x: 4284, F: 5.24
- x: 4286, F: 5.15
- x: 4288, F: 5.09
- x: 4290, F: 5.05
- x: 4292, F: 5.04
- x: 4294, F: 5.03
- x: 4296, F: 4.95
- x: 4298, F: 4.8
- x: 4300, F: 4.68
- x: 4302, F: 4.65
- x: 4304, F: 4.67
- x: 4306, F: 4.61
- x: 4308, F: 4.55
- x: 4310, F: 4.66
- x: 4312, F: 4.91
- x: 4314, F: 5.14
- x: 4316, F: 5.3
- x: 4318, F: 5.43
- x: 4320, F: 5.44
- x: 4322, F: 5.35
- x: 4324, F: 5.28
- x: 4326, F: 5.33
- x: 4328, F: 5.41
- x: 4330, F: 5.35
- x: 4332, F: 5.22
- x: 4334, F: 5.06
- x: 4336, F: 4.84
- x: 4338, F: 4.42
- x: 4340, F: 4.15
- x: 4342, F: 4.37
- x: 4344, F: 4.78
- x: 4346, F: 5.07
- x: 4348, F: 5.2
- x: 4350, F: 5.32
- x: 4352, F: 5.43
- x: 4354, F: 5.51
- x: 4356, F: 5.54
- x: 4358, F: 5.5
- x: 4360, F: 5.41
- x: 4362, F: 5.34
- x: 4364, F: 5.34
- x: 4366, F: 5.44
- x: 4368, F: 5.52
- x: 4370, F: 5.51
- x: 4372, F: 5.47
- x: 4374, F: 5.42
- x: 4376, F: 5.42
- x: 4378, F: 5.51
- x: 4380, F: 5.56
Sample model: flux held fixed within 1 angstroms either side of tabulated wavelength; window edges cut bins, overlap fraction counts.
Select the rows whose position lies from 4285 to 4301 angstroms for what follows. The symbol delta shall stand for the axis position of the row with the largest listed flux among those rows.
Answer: 4286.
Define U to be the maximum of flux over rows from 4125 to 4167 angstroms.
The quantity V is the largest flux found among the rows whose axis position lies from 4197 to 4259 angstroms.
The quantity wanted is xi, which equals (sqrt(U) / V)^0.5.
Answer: 0.660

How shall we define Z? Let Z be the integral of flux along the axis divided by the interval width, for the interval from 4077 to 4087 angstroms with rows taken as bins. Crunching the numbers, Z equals 5.426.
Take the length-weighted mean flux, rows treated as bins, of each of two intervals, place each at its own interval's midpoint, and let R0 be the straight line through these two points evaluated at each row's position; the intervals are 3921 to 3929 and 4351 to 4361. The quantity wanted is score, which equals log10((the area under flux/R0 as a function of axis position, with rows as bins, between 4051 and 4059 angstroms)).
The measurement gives 0.919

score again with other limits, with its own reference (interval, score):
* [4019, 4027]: 0.925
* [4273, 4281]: 0.888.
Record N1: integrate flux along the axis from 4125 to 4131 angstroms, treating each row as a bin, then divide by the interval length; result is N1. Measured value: 5.41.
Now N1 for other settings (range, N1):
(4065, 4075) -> 5.27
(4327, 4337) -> 5.18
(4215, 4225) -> 5.19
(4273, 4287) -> 5.20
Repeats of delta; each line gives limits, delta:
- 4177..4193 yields 4184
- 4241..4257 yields 4246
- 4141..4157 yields 4150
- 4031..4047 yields 4040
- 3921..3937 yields 3922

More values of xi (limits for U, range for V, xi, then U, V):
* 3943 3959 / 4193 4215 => 0.658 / 5.42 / 5.37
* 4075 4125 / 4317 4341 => 0.656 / 5.47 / 5.44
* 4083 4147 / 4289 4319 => 0.655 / 5.44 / 5.43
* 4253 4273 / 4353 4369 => 0.646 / 5.34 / 5.54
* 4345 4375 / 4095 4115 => 0.663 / 5.54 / 5.36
